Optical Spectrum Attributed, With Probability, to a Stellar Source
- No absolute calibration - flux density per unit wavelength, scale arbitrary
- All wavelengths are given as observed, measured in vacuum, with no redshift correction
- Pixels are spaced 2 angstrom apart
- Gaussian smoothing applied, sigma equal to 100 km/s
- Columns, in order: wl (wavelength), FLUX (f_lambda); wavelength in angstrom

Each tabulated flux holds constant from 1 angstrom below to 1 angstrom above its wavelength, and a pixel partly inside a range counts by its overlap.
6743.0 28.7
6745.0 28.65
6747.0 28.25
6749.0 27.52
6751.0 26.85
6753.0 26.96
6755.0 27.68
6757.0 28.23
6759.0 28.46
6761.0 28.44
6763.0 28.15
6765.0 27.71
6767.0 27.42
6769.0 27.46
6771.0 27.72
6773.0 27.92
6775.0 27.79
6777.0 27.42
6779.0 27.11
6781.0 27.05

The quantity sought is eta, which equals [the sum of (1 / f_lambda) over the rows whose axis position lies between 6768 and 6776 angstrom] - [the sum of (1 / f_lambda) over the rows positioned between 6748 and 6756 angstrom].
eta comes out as -0.0025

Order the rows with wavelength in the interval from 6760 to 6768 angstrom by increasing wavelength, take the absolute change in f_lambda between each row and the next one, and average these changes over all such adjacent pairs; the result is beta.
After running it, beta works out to 0.34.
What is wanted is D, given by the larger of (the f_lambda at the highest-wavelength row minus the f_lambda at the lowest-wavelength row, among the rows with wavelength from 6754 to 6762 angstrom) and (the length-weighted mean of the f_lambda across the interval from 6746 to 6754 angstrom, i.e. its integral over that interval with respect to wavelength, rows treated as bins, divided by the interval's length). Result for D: 27.4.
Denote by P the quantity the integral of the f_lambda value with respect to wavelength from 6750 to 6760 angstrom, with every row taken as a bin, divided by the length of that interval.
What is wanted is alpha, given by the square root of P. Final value 5.26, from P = 27.6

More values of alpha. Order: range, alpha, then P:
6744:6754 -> 5.26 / 27.6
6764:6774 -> 5.26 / 27.6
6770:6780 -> 5.25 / 27.6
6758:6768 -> 5.29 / 28.0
